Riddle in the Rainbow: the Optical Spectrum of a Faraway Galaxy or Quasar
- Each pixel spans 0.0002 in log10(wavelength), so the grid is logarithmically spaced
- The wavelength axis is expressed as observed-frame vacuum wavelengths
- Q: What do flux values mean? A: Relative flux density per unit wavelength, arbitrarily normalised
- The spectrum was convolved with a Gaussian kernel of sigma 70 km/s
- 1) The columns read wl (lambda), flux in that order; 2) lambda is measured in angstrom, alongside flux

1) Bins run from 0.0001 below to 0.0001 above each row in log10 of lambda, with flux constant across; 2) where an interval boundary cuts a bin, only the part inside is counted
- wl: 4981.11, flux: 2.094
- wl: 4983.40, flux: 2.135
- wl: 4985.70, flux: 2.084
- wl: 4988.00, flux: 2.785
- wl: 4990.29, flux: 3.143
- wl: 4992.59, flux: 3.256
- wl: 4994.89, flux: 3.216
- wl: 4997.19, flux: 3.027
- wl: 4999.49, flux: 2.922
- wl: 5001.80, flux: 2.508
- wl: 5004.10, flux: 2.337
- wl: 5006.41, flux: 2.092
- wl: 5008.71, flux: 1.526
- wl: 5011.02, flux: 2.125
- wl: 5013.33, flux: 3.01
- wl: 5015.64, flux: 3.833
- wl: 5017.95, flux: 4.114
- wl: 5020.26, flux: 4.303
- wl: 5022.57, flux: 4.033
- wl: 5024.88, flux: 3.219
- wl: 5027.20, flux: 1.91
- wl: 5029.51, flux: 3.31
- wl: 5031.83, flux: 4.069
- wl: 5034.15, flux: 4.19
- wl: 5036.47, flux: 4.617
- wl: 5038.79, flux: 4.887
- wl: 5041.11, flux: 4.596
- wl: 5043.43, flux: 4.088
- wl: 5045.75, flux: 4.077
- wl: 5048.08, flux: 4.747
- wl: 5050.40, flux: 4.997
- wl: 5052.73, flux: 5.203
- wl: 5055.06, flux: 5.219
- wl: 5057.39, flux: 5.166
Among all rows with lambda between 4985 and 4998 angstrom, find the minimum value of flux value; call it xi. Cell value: 2.084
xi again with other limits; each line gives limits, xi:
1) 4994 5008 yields 2.092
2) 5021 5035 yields 1.91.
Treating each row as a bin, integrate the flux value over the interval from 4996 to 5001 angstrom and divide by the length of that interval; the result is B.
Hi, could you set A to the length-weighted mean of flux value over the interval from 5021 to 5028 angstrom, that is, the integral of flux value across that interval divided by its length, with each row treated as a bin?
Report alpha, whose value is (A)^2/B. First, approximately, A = 3.2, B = 2.94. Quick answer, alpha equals 3.5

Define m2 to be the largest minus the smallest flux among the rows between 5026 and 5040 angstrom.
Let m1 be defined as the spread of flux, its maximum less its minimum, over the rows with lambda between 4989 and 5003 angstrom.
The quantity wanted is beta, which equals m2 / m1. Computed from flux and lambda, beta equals 4.0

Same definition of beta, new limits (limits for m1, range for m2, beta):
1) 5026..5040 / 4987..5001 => 0.2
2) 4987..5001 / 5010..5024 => 4.6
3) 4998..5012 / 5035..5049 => 0.6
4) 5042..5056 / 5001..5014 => 1.3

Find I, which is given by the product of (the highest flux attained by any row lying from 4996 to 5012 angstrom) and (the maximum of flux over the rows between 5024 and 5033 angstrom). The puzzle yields 12.3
